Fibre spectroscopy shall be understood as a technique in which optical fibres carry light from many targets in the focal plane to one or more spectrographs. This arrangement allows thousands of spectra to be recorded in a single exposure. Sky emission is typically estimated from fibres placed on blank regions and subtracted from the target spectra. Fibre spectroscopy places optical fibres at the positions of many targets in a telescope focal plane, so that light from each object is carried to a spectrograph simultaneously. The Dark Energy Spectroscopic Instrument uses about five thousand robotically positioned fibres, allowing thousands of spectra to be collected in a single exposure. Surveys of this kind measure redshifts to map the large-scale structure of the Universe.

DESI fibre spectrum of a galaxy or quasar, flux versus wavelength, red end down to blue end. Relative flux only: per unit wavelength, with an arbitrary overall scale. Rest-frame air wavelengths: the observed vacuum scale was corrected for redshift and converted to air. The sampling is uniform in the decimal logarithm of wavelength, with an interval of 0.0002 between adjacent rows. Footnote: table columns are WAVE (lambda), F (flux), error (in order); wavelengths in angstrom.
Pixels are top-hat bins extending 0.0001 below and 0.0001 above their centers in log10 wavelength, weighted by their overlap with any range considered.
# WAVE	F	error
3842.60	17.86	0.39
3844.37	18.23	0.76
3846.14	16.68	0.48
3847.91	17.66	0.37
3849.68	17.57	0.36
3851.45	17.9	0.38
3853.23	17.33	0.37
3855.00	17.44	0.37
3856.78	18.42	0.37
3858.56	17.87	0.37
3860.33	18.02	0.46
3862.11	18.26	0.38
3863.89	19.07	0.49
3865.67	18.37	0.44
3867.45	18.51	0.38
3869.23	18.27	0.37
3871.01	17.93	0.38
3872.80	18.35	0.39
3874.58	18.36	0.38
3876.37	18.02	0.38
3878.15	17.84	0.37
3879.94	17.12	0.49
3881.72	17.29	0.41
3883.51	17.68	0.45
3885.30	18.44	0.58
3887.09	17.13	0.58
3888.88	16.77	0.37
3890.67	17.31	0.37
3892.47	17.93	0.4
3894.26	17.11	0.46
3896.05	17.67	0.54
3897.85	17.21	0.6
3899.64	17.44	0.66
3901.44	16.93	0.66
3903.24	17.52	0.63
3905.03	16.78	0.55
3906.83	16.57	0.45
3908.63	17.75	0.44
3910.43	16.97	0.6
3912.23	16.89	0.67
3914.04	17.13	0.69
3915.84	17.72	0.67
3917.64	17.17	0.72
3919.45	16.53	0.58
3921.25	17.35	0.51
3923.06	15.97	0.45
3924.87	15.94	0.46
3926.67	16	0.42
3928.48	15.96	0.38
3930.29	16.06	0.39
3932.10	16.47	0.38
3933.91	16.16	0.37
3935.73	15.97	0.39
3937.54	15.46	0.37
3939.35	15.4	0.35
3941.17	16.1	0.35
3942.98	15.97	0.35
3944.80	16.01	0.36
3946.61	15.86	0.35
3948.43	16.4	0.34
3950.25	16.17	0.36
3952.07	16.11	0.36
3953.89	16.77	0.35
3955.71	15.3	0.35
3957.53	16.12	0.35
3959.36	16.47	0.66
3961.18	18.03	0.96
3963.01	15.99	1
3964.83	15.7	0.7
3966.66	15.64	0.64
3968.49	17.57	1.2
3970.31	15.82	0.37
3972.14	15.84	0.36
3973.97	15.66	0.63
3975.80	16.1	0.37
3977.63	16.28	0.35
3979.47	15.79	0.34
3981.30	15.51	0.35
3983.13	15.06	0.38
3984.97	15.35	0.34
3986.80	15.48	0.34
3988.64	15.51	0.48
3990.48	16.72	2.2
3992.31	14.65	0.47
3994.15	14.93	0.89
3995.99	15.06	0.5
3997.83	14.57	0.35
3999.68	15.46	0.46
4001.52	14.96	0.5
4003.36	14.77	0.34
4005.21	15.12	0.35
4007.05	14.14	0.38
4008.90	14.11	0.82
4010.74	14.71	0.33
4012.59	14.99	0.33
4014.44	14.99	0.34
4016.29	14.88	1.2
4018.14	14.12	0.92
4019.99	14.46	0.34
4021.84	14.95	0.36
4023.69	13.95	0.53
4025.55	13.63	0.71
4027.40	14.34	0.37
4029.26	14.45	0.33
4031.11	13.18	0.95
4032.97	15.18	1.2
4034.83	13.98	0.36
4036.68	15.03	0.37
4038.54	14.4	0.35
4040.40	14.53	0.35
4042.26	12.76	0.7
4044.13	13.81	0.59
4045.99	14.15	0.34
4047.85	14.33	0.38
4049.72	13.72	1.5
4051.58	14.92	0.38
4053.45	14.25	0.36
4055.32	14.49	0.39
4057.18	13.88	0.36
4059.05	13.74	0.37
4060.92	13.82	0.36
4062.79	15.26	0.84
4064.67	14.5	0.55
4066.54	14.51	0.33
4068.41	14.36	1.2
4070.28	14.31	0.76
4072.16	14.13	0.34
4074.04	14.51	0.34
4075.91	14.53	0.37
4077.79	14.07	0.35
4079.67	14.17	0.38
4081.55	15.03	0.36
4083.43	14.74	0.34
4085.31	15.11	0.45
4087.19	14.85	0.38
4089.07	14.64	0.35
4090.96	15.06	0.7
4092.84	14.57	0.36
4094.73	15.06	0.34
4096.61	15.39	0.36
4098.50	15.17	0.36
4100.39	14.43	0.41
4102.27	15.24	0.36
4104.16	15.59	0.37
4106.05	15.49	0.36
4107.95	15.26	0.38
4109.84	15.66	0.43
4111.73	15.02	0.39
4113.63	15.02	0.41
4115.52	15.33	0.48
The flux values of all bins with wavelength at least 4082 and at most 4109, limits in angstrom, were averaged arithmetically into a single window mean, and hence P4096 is 15.0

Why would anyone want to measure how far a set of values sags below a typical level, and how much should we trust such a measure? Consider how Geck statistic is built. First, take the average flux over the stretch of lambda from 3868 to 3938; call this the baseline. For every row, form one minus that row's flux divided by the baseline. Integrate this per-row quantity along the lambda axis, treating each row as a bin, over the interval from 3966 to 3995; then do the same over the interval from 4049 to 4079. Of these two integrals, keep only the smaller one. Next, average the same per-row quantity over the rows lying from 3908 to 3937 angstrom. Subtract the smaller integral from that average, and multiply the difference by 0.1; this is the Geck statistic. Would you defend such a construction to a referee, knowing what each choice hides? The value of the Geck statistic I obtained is -0.23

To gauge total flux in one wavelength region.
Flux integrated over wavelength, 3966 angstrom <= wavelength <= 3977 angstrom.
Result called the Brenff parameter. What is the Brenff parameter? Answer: 177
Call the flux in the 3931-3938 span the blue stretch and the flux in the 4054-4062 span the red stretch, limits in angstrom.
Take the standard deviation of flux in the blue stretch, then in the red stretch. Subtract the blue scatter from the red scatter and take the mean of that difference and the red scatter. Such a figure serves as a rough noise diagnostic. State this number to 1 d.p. 0.1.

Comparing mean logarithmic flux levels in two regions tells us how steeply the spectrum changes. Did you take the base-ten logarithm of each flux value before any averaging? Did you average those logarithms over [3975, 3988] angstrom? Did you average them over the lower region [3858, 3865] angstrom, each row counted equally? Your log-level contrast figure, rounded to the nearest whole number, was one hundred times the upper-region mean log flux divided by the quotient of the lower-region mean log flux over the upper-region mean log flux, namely 113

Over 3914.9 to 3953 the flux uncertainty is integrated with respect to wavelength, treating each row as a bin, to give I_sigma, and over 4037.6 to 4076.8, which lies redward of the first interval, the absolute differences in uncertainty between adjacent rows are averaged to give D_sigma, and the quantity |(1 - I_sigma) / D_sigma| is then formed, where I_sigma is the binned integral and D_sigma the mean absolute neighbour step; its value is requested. 52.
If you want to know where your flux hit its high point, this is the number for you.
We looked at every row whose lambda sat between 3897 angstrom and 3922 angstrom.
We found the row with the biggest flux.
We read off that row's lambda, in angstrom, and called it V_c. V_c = 3908.63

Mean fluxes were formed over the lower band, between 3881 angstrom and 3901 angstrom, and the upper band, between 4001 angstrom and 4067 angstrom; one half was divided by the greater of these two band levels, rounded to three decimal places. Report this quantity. 0.029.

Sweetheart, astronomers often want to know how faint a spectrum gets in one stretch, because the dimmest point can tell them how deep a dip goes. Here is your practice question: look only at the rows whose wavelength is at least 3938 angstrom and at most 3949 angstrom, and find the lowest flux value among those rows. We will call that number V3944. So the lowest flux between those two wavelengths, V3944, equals 15.4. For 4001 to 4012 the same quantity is 14.11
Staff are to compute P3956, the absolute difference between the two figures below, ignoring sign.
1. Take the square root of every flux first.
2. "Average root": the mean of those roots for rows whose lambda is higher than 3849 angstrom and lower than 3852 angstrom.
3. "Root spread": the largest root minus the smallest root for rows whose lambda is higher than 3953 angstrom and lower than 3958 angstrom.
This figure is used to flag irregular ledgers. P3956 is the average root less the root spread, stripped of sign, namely 4.0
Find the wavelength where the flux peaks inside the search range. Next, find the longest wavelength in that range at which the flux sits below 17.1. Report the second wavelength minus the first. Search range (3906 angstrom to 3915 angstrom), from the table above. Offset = 3.6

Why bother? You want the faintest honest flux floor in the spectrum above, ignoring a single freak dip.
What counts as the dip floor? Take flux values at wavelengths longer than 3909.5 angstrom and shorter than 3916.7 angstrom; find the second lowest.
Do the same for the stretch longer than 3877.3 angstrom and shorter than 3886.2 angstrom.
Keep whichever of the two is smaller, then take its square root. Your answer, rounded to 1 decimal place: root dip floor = 4.1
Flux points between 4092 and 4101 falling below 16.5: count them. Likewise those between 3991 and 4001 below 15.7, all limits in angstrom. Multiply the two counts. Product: 25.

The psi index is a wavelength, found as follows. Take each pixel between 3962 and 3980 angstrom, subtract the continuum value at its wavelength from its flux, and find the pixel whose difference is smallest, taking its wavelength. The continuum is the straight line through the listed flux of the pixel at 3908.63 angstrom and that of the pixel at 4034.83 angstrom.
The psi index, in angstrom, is 3966.66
